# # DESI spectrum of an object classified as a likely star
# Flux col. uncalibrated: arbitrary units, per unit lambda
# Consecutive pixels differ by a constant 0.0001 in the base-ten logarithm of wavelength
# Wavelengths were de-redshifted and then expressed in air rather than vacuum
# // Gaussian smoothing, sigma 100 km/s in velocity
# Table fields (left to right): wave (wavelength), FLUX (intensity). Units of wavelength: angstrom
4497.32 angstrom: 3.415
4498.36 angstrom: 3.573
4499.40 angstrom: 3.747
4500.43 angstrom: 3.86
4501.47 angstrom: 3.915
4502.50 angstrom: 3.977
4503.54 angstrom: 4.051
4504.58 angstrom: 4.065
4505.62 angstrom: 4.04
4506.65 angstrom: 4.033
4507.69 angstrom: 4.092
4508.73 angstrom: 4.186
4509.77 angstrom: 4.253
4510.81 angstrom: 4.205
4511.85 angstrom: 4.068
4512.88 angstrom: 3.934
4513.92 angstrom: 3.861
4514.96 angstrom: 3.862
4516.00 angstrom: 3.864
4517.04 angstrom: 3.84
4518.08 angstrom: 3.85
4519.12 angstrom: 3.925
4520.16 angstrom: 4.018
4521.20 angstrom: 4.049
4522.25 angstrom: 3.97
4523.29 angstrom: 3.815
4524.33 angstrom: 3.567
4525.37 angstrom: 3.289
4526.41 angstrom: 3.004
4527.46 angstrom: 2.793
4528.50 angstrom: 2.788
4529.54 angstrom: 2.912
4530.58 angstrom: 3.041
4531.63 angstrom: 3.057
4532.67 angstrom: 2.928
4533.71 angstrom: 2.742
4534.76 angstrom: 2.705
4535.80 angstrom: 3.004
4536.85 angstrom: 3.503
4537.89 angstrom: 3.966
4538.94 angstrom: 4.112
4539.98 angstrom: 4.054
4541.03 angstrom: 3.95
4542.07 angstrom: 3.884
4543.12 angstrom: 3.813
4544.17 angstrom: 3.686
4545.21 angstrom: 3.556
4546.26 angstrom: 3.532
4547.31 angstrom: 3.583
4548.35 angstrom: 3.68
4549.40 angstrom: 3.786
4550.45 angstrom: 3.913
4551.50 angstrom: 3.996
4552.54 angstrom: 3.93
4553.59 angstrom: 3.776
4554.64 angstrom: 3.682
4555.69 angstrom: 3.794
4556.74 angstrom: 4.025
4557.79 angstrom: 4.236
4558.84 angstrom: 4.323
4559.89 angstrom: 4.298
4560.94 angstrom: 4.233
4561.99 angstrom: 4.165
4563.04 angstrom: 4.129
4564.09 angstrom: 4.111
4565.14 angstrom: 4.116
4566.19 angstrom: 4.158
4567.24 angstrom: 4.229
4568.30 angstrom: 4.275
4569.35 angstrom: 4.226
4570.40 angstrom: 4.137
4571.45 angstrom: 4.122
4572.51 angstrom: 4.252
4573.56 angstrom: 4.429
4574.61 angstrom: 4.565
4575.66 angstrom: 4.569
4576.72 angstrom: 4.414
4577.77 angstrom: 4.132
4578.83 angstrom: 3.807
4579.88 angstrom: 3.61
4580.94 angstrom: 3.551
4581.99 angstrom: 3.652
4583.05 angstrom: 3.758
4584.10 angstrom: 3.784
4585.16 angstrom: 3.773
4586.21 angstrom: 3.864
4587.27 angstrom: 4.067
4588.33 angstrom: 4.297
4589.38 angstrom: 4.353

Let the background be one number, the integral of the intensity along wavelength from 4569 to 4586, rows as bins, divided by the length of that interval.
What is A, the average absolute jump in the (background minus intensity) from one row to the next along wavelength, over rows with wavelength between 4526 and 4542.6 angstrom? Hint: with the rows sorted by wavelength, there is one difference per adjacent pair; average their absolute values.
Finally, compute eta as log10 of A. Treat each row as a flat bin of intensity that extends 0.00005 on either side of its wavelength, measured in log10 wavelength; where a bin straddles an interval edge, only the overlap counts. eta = -0.78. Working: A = 0.165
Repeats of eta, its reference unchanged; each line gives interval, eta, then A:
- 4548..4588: -0.99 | 0.103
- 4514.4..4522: -1.41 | 0.039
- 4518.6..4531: -0.83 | 0.149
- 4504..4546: -0.92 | 0.121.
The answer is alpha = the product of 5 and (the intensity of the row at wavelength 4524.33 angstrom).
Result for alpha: 17.8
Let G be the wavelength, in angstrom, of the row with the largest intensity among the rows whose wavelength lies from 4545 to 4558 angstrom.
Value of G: 4557.79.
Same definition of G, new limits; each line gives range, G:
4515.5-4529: 4521.20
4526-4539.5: 4538.94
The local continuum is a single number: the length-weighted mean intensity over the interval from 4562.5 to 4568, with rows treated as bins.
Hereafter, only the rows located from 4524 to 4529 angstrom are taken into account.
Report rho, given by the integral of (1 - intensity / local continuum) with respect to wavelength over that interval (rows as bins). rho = 1.30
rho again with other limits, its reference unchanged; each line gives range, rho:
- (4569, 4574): -0.09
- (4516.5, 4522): 0.28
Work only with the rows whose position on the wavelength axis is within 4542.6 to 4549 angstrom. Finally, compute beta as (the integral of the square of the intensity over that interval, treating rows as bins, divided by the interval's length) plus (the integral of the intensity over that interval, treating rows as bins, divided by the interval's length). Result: 17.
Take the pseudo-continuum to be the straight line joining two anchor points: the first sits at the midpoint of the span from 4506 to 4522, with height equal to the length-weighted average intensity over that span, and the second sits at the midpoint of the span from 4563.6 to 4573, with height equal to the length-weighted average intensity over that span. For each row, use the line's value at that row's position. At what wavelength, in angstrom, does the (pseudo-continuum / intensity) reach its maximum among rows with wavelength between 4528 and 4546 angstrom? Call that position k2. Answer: 4534.76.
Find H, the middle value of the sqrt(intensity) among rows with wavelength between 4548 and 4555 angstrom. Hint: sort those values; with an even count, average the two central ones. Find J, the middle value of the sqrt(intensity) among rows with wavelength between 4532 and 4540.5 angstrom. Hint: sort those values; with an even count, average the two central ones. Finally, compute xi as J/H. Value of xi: 0.93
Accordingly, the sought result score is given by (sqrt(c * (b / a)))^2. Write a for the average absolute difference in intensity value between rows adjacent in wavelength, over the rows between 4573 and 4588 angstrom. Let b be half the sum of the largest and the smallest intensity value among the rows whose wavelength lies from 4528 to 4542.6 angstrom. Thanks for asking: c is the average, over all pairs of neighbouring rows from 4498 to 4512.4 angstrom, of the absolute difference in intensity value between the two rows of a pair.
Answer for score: 1.9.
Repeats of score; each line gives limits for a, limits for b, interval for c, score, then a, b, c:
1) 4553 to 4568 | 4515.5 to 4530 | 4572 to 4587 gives 5.4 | 0.08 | 3.42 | 0.128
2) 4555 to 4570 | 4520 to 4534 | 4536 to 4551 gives 5.6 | 0.07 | 3.40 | 0.121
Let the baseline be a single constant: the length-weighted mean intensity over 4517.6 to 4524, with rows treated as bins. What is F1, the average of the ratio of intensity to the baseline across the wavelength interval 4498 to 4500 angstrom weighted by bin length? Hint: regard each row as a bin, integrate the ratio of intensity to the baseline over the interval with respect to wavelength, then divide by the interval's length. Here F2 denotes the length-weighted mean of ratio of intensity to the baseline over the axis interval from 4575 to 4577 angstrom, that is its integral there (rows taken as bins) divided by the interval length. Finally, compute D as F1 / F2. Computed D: 0.82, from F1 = 0.94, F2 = 1.15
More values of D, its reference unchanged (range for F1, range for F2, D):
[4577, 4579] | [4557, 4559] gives 0.96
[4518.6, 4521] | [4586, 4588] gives 1.00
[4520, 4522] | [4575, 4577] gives 0.89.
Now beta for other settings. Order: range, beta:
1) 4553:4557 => 18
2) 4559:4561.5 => 23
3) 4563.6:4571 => 22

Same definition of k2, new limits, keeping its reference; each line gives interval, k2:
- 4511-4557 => 4534.76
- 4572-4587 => 4580.94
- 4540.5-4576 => 4546.26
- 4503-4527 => 4526.41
